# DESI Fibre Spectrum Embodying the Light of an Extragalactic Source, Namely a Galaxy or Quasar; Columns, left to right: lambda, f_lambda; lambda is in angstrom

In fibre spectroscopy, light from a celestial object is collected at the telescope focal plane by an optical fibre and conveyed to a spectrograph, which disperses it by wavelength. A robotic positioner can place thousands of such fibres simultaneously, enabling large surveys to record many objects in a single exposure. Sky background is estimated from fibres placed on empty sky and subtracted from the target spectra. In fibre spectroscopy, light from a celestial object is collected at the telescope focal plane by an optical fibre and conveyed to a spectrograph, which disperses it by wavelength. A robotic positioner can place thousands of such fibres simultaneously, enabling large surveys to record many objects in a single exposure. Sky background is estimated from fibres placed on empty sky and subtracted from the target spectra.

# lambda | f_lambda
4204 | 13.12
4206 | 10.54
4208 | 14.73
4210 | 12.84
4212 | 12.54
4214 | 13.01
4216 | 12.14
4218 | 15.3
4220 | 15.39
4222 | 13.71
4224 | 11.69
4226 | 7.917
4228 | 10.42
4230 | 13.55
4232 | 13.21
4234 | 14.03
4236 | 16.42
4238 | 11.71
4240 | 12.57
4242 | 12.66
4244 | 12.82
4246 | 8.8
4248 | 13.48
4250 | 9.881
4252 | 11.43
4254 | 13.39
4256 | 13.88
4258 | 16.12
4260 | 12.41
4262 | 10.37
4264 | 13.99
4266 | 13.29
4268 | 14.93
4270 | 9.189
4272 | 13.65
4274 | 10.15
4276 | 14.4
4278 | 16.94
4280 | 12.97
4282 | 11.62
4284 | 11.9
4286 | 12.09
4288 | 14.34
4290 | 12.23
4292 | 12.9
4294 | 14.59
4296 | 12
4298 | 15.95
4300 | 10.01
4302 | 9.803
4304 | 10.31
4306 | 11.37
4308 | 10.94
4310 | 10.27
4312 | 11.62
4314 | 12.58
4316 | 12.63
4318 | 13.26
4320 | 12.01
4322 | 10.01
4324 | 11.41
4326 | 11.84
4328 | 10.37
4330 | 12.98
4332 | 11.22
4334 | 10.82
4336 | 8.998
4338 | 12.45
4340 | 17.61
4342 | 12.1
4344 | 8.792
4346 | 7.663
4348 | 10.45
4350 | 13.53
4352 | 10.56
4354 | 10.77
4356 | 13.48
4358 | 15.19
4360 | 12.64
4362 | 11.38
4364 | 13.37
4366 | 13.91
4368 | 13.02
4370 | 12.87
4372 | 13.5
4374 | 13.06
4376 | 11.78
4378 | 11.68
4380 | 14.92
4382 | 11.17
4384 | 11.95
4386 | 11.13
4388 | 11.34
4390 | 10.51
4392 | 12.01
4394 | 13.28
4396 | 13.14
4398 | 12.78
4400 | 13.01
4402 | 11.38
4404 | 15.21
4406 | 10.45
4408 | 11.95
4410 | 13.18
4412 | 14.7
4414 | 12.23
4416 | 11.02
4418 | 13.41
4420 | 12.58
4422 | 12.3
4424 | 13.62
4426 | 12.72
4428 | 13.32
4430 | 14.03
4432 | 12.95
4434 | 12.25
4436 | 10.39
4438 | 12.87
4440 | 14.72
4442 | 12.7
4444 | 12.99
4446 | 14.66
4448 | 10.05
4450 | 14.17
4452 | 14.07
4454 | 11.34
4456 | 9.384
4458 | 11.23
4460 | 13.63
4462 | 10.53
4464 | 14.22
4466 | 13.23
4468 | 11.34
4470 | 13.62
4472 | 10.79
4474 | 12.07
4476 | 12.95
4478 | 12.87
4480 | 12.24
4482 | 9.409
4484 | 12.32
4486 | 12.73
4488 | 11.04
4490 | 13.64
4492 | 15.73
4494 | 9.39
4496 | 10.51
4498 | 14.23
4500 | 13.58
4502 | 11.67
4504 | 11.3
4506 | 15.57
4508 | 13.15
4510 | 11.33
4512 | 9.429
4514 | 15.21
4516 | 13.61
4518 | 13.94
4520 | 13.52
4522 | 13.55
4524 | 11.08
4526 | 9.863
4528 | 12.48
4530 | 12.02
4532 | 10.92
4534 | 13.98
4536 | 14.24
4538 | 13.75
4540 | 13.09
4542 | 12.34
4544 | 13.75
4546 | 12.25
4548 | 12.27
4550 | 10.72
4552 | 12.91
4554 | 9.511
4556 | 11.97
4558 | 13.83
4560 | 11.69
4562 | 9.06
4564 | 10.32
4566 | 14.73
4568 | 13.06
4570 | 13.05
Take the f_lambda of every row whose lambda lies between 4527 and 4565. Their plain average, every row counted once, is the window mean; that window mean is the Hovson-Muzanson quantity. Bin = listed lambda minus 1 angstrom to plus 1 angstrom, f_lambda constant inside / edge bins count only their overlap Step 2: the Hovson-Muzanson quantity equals 12.2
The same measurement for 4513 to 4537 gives 12.9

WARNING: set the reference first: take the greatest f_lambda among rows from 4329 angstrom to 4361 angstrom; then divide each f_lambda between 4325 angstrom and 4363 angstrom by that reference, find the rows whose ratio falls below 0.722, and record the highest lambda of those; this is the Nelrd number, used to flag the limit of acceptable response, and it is 4362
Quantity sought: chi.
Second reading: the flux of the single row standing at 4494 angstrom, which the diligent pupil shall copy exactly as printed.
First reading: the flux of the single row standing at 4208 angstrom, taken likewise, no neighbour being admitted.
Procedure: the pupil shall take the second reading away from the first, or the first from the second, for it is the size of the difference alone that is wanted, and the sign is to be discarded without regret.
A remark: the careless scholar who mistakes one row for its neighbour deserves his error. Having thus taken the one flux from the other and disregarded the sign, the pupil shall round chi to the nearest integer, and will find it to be 5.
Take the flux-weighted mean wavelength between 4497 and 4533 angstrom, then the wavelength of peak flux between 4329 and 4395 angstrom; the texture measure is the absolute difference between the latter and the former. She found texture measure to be 174.6 angstrom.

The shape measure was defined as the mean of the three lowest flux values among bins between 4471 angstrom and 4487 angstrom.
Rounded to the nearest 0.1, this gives 10.8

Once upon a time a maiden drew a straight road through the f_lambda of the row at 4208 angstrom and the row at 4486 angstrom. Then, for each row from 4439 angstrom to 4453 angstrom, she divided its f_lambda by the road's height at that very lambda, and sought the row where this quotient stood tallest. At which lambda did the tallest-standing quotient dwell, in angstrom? 4440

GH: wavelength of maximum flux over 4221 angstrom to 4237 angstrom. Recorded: 4236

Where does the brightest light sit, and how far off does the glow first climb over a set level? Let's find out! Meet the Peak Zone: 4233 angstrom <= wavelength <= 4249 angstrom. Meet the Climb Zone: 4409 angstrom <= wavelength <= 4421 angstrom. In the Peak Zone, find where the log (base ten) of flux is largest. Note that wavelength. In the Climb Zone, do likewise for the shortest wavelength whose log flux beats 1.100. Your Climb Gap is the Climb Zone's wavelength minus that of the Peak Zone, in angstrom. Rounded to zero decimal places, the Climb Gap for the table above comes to 174 angstrom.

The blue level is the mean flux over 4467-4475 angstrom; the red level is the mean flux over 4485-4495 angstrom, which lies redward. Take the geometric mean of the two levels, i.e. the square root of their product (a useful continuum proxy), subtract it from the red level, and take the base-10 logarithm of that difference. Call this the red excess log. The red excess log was -0.56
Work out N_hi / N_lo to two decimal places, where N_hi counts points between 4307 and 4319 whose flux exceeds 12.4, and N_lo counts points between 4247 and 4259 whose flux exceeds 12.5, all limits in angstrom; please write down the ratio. 0.75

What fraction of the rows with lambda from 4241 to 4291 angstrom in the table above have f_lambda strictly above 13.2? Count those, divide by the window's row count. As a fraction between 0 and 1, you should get 0.44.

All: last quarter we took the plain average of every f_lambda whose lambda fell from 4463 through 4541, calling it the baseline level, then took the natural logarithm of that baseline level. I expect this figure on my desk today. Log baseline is 2.530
